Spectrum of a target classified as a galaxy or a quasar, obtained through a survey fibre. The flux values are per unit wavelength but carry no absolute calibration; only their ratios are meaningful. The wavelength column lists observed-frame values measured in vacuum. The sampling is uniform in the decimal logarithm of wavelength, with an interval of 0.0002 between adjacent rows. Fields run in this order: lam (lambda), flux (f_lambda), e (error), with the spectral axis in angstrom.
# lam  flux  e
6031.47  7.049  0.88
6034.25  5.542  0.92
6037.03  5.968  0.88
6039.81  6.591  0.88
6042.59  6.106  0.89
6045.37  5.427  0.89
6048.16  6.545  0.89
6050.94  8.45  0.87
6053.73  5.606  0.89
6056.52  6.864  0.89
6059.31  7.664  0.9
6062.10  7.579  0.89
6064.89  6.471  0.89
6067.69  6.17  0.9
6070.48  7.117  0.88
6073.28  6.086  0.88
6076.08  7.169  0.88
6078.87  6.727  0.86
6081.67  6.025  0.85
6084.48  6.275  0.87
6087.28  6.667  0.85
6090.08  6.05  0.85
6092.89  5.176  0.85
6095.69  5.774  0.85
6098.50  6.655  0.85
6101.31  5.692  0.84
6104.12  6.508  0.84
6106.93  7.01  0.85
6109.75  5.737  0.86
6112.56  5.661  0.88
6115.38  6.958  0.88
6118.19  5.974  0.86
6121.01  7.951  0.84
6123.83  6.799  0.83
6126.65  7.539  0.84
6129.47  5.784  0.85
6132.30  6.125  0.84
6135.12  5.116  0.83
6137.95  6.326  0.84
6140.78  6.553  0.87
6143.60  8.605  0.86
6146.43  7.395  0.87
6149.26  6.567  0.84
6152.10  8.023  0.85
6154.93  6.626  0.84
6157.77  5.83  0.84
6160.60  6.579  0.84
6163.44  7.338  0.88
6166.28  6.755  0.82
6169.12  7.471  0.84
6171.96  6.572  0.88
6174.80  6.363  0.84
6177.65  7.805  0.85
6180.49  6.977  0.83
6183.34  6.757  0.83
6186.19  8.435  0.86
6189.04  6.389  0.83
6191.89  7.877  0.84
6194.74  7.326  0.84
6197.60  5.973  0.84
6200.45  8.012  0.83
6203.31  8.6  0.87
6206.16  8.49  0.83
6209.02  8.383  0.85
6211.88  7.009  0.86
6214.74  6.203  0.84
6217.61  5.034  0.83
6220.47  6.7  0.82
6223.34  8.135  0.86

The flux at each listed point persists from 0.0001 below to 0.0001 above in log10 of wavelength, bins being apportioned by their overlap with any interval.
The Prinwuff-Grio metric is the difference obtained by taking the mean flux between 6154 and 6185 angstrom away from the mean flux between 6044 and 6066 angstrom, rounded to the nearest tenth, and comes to 0.0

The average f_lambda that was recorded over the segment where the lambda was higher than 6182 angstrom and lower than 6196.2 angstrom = 7.4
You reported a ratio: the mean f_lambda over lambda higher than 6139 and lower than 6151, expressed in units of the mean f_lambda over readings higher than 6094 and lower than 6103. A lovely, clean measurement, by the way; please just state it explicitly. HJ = 1.21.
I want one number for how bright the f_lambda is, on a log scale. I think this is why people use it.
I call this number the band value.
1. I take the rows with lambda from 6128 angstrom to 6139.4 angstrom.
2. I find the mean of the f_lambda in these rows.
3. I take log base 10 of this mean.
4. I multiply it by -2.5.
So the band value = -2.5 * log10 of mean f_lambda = -1.92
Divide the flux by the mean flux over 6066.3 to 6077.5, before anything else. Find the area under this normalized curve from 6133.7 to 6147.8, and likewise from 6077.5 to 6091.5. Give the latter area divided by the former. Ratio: 0.93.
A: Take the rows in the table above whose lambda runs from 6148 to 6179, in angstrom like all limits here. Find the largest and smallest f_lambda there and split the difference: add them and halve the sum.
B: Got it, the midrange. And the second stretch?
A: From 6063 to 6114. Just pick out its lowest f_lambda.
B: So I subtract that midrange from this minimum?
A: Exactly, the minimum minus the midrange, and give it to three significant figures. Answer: -1.75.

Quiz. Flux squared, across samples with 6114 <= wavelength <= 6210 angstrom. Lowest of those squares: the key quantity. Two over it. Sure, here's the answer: 0.0764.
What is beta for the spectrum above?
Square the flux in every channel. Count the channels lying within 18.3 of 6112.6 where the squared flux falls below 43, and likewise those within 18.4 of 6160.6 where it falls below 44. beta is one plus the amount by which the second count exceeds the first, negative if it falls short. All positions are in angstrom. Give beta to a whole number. 0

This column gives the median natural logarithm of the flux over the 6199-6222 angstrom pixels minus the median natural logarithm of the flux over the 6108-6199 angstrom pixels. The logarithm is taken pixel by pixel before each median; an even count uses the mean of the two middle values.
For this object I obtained 0.11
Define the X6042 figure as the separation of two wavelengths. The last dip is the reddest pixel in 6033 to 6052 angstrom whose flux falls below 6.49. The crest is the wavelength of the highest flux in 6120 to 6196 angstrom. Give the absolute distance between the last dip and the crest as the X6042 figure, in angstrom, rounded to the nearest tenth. 98.2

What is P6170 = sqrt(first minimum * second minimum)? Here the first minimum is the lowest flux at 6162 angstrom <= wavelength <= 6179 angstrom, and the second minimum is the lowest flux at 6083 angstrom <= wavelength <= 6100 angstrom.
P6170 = 5.74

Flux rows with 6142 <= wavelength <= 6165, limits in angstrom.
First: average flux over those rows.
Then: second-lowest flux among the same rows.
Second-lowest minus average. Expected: -0.55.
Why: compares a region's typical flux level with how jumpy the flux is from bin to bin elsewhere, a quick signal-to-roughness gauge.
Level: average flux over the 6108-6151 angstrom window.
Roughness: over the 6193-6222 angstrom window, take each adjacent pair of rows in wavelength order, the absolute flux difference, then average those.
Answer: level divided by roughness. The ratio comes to 6.5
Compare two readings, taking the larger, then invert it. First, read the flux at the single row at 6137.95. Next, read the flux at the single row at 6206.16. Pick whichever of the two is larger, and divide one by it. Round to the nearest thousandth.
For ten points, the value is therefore 0.118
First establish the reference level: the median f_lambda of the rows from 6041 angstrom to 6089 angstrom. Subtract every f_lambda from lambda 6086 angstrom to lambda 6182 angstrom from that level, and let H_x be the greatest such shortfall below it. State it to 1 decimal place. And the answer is 1.4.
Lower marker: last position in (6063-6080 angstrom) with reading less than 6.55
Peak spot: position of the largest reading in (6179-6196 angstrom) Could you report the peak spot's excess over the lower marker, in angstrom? 112.9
